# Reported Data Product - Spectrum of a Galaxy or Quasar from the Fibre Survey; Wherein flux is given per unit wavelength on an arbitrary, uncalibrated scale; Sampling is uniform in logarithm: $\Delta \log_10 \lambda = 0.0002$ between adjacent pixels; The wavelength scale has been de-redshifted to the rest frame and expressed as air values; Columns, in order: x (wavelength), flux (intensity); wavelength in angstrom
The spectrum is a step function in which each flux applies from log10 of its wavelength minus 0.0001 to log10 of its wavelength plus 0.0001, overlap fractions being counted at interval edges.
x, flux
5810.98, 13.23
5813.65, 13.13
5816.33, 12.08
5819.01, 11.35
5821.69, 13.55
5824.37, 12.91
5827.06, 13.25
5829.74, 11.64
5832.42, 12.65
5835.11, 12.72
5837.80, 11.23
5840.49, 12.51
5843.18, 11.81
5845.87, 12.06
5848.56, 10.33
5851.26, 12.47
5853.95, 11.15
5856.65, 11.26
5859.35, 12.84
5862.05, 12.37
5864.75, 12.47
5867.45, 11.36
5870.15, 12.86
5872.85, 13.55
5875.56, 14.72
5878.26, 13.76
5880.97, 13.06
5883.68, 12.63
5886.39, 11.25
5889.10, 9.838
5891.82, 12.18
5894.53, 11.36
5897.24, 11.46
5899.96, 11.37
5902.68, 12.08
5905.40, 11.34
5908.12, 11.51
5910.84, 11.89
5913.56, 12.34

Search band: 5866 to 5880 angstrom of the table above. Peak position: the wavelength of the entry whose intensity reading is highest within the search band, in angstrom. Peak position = 5875.56 angstrom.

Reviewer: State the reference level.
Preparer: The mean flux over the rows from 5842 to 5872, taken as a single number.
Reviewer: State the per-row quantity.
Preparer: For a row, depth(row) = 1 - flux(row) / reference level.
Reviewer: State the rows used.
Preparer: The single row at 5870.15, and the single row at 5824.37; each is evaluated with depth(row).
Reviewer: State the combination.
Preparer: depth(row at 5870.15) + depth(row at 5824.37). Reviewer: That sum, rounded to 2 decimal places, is -0.16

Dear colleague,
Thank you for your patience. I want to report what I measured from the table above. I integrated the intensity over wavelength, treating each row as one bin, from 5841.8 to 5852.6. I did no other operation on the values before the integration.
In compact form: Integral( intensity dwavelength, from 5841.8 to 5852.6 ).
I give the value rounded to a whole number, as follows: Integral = 126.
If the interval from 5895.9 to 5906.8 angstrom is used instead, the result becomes 126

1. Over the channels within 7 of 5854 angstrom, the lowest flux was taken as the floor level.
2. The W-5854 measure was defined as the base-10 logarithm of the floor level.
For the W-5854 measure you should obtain 1.01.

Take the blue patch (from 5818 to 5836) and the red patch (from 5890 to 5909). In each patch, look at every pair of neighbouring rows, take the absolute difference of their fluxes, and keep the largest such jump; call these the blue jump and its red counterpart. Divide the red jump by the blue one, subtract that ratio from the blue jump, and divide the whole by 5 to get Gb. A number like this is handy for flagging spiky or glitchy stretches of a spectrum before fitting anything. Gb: 0.37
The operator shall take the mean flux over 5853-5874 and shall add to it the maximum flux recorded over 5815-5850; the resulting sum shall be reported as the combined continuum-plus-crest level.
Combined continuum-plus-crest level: 25.8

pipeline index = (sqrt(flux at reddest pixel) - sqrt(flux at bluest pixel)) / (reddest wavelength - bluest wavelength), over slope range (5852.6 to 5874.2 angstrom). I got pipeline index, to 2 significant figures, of 0.018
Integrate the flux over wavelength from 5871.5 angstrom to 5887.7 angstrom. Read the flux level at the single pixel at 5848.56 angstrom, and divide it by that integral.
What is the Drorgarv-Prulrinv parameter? 0.048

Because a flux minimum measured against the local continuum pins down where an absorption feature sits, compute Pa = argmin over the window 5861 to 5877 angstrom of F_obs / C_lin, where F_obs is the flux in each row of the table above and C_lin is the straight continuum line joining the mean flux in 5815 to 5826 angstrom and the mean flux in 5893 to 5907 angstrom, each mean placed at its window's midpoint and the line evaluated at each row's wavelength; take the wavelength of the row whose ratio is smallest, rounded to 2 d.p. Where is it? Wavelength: 5867.45 angstrom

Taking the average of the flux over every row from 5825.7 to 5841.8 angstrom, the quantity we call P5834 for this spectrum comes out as 12.3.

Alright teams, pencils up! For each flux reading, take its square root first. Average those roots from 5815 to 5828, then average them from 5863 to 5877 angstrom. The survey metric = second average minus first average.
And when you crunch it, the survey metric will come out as 0.05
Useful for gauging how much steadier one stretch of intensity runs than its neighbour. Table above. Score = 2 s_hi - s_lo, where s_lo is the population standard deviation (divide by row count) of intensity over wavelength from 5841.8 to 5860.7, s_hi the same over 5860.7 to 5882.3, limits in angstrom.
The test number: 1.1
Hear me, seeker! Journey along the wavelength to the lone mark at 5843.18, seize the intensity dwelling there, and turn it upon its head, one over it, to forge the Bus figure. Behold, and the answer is 0.085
